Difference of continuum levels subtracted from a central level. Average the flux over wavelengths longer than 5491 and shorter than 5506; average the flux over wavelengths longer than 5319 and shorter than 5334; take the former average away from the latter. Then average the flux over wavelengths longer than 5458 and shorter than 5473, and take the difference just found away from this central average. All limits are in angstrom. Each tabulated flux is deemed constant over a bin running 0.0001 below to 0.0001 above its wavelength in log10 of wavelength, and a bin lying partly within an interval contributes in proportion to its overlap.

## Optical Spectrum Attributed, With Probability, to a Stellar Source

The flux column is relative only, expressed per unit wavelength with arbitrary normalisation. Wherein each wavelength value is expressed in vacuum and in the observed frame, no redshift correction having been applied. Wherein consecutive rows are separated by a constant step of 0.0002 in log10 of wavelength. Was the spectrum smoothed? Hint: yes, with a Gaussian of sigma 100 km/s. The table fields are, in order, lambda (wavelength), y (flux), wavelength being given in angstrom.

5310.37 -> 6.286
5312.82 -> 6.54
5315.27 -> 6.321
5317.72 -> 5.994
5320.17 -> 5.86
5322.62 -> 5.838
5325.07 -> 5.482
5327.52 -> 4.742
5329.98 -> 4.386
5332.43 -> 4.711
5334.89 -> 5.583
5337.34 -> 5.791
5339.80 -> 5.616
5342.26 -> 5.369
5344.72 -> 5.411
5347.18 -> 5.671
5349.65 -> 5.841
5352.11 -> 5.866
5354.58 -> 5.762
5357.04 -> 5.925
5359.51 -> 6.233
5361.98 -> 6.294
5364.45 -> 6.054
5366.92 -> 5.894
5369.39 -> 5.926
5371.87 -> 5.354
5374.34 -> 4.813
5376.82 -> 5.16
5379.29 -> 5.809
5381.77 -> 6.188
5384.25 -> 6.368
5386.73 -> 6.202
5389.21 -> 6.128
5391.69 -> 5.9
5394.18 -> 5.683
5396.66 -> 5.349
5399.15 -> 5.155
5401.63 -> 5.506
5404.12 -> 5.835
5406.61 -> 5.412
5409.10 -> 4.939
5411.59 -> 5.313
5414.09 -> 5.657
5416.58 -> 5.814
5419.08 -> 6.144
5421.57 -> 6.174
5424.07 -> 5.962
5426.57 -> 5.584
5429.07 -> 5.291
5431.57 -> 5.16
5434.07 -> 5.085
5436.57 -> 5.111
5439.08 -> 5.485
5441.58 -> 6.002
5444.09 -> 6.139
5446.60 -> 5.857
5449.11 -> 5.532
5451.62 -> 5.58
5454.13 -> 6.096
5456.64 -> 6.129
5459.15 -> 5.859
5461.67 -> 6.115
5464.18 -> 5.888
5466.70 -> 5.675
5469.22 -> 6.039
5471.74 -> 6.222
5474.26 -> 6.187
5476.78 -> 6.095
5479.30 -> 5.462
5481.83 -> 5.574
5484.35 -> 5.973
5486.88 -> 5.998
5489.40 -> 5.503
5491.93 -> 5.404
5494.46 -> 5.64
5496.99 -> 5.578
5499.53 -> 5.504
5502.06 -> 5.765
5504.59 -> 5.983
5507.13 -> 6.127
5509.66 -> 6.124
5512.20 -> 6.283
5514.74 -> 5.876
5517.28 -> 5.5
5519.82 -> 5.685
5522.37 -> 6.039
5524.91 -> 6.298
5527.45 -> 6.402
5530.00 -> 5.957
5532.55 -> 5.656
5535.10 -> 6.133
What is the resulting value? 6.44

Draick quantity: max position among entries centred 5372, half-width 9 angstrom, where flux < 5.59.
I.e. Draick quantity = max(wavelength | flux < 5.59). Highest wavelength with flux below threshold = 5376.82 angstrom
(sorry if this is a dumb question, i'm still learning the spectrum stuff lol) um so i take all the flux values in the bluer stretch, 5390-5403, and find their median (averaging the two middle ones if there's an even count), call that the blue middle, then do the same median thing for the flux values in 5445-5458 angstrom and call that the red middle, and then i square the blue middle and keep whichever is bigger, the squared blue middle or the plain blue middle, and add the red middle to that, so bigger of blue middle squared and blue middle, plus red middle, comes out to 36.2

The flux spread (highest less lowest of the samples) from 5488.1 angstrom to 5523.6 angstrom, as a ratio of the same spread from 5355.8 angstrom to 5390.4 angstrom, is 0.57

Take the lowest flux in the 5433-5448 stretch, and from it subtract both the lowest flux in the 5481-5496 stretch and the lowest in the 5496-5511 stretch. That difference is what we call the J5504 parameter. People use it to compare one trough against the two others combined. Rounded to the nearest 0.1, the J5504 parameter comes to -5.8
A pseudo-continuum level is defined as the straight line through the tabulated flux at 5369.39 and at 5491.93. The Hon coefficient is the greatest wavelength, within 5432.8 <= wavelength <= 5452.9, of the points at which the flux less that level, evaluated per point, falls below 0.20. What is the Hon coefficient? 5451.62 angstrom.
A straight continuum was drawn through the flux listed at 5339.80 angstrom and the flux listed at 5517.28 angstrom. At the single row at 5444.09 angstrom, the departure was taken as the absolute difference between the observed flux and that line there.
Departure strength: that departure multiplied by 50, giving 30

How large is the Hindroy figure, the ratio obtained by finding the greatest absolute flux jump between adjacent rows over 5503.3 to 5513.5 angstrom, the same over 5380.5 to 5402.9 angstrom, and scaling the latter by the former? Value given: 2.2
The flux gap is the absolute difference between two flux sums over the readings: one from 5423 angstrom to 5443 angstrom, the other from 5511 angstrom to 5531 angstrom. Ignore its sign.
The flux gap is 4.36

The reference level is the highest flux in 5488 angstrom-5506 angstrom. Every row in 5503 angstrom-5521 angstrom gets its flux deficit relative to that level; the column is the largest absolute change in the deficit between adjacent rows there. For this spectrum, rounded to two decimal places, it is 0.41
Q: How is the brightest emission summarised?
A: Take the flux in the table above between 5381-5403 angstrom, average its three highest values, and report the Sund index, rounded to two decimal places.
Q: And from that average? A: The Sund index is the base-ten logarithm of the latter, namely 0.80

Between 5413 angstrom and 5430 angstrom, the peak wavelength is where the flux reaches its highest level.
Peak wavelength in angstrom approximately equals 5421.57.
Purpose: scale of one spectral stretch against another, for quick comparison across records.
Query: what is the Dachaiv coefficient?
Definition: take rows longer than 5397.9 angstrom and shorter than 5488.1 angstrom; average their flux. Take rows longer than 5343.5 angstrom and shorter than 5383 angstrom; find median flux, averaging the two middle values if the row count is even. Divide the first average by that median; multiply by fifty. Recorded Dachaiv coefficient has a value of 48.9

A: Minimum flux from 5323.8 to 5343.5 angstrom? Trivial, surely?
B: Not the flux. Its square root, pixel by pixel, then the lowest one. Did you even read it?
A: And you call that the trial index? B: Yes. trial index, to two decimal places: 2.09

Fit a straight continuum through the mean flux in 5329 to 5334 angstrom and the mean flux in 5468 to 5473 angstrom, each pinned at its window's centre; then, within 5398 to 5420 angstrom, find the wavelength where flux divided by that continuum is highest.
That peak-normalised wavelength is 5419.08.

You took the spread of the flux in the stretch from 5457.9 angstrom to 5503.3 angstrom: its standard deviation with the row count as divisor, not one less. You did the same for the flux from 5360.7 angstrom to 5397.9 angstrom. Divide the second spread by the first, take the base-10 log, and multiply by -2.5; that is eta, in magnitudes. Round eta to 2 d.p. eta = -0.56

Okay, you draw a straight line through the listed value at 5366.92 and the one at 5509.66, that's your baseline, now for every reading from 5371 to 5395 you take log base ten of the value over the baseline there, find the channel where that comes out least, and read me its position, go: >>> 5374.34 angstrom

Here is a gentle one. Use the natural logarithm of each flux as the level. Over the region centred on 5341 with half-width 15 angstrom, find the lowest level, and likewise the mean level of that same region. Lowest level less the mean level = -0.20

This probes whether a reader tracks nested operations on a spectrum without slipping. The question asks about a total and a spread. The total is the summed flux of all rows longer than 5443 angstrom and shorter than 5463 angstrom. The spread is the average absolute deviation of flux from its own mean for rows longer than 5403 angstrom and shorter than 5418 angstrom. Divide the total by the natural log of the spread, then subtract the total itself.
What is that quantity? -84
